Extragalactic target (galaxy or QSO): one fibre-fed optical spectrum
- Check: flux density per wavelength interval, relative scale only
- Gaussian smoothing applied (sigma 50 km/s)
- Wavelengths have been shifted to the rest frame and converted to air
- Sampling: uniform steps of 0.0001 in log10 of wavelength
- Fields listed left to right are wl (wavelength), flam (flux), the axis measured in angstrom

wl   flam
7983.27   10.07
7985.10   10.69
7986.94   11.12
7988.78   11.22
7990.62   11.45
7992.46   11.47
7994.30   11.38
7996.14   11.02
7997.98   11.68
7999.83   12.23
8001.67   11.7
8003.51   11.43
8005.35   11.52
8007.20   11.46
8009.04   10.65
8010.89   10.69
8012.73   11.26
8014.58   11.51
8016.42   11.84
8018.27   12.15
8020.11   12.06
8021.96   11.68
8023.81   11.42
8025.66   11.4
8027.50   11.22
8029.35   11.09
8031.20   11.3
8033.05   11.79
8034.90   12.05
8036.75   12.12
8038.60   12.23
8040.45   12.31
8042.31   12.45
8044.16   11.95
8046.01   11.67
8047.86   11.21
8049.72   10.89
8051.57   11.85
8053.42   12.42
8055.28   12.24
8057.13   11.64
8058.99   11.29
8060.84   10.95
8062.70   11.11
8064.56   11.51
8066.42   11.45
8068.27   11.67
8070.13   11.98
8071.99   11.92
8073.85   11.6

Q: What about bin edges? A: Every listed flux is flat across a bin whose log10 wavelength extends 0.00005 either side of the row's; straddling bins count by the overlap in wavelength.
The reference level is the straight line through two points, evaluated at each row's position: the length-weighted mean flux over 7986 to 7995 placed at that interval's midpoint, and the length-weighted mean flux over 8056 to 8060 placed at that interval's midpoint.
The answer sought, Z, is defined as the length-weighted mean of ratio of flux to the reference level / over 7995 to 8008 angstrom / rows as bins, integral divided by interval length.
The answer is 1.02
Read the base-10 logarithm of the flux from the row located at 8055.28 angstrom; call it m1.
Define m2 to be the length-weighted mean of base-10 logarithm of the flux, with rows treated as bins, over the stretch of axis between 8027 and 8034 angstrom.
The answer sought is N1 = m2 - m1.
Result -0.03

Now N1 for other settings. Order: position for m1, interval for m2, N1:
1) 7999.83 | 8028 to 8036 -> -0.03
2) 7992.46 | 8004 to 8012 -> -0.01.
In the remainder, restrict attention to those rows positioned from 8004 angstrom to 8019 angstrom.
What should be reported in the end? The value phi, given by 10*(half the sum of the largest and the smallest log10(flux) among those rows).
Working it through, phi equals 10.6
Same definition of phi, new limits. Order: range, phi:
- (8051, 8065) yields 10.7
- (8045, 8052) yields 10.6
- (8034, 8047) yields 10.8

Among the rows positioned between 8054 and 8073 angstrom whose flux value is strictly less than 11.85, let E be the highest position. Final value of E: 8068.27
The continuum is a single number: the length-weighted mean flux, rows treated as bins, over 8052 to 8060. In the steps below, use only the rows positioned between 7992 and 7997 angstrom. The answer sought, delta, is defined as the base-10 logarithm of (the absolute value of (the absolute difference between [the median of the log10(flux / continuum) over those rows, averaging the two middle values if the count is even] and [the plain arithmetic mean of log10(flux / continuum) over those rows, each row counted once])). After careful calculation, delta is -2.45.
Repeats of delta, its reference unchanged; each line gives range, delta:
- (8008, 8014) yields -2.16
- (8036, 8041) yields -3.44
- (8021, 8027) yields -2.52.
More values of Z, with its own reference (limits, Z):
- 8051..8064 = 1.01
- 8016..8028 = 1.02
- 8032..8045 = 1.06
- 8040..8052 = 1.02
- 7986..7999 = 1.00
